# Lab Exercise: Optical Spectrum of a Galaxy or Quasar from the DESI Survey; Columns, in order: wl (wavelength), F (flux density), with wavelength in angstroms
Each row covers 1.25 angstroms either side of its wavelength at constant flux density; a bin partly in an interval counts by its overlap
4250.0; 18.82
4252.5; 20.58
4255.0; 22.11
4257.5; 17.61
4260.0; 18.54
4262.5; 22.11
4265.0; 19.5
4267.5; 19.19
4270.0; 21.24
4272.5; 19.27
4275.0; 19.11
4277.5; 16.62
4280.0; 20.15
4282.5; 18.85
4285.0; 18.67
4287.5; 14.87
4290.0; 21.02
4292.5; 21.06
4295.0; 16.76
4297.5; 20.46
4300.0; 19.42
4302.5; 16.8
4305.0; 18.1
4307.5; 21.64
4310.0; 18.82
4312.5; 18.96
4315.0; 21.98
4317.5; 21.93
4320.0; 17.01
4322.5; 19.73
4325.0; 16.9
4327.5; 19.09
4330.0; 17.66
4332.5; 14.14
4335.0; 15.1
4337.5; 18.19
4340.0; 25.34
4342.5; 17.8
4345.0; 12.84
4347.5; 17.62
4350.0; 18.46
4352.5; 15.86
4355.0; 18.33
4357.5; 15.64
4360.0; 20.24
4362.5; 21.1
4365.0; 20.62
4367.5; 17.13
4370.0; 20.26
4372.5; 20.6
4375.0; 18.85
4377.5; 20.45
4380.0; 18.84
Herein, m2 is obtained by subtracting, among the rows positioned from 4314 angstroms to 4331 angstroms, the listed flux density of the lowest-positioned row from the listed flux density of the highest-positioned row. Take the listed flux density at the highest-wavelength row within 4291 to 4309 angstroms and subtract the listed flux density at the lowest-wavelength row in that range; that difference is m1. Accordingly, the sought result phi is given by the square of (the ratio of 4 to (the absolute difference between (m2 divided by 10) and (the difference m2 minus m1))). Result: 1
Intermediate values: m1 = 0.6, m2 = -4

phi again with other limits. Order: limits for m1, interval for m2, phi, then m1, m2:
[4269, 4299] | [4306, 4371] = 75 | -0.8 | -1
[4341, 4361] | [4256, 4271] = 23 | 2.4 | 4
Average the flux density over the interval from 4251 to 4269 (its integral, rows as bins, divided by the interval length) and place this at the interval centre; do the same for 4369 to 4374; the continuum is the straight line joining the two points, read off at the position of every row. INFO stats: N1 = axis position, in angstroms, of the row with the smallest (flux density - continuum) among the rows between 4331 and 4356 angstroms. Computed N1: 4345.0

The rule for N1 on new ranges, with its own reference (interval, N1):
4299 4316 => 4302.5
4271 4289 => 4287.5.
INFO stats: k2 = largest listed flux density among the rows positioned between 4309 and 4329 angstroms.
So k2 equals 21.98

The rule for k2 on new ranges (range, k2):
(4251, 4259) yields 22.11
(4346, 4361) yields 20.24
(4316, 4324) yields 21.93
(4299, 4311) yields 21.64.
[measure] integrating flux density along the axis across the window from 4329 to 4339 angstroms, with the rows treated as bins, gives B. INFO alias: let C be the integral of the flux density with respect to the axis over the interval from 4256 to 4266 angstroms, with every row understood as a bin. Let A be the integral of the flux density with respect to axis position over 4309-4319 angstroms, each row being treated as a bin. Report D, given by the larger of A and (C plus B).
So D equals 360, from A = 203.8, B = 165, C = 195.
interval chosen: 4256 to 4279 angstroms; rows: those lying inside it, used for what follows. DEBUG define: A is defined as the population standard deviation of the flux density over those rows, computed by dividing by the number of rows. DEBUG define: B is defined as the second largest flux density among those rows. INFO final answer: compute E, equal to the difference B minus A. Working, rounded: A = 1.6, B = 21.24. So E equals 19.7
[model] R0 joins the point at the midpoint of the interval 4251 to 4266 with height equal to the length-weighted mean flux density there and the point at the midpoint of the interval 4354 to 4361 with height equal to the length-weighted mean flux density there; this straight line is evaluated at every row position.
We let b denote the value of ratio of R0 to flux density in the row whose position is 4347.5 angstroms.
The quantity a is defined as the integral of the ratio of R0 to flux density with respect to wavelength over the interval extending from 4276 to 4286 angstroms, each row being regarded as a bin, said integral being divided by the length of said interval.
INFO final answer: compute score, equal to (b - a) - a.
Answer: -1.09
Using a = 1.06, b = 1.03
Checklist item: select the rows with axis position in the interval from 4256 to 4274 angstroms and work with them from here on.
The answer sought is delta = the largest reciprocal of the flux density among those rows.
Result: 0.057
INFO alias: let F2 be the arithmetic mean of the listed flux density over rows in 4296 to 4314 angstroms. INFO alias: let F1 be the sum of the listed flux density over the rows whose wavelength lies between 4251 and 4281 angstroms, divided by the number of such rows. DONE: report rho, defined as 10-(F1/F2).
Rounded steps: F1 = 19.7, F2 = 19.2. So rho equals 8.97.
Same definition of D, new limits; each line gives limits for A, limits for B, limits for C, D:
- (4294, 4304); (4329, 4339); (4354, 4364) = 353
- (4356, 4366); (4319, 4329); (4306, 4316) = 385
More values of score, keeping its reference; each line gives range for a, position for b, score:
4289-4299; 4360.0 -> -1.08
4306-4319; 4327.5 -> -0.88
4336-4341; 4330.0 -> -0.73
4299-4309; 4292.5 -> -1.11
